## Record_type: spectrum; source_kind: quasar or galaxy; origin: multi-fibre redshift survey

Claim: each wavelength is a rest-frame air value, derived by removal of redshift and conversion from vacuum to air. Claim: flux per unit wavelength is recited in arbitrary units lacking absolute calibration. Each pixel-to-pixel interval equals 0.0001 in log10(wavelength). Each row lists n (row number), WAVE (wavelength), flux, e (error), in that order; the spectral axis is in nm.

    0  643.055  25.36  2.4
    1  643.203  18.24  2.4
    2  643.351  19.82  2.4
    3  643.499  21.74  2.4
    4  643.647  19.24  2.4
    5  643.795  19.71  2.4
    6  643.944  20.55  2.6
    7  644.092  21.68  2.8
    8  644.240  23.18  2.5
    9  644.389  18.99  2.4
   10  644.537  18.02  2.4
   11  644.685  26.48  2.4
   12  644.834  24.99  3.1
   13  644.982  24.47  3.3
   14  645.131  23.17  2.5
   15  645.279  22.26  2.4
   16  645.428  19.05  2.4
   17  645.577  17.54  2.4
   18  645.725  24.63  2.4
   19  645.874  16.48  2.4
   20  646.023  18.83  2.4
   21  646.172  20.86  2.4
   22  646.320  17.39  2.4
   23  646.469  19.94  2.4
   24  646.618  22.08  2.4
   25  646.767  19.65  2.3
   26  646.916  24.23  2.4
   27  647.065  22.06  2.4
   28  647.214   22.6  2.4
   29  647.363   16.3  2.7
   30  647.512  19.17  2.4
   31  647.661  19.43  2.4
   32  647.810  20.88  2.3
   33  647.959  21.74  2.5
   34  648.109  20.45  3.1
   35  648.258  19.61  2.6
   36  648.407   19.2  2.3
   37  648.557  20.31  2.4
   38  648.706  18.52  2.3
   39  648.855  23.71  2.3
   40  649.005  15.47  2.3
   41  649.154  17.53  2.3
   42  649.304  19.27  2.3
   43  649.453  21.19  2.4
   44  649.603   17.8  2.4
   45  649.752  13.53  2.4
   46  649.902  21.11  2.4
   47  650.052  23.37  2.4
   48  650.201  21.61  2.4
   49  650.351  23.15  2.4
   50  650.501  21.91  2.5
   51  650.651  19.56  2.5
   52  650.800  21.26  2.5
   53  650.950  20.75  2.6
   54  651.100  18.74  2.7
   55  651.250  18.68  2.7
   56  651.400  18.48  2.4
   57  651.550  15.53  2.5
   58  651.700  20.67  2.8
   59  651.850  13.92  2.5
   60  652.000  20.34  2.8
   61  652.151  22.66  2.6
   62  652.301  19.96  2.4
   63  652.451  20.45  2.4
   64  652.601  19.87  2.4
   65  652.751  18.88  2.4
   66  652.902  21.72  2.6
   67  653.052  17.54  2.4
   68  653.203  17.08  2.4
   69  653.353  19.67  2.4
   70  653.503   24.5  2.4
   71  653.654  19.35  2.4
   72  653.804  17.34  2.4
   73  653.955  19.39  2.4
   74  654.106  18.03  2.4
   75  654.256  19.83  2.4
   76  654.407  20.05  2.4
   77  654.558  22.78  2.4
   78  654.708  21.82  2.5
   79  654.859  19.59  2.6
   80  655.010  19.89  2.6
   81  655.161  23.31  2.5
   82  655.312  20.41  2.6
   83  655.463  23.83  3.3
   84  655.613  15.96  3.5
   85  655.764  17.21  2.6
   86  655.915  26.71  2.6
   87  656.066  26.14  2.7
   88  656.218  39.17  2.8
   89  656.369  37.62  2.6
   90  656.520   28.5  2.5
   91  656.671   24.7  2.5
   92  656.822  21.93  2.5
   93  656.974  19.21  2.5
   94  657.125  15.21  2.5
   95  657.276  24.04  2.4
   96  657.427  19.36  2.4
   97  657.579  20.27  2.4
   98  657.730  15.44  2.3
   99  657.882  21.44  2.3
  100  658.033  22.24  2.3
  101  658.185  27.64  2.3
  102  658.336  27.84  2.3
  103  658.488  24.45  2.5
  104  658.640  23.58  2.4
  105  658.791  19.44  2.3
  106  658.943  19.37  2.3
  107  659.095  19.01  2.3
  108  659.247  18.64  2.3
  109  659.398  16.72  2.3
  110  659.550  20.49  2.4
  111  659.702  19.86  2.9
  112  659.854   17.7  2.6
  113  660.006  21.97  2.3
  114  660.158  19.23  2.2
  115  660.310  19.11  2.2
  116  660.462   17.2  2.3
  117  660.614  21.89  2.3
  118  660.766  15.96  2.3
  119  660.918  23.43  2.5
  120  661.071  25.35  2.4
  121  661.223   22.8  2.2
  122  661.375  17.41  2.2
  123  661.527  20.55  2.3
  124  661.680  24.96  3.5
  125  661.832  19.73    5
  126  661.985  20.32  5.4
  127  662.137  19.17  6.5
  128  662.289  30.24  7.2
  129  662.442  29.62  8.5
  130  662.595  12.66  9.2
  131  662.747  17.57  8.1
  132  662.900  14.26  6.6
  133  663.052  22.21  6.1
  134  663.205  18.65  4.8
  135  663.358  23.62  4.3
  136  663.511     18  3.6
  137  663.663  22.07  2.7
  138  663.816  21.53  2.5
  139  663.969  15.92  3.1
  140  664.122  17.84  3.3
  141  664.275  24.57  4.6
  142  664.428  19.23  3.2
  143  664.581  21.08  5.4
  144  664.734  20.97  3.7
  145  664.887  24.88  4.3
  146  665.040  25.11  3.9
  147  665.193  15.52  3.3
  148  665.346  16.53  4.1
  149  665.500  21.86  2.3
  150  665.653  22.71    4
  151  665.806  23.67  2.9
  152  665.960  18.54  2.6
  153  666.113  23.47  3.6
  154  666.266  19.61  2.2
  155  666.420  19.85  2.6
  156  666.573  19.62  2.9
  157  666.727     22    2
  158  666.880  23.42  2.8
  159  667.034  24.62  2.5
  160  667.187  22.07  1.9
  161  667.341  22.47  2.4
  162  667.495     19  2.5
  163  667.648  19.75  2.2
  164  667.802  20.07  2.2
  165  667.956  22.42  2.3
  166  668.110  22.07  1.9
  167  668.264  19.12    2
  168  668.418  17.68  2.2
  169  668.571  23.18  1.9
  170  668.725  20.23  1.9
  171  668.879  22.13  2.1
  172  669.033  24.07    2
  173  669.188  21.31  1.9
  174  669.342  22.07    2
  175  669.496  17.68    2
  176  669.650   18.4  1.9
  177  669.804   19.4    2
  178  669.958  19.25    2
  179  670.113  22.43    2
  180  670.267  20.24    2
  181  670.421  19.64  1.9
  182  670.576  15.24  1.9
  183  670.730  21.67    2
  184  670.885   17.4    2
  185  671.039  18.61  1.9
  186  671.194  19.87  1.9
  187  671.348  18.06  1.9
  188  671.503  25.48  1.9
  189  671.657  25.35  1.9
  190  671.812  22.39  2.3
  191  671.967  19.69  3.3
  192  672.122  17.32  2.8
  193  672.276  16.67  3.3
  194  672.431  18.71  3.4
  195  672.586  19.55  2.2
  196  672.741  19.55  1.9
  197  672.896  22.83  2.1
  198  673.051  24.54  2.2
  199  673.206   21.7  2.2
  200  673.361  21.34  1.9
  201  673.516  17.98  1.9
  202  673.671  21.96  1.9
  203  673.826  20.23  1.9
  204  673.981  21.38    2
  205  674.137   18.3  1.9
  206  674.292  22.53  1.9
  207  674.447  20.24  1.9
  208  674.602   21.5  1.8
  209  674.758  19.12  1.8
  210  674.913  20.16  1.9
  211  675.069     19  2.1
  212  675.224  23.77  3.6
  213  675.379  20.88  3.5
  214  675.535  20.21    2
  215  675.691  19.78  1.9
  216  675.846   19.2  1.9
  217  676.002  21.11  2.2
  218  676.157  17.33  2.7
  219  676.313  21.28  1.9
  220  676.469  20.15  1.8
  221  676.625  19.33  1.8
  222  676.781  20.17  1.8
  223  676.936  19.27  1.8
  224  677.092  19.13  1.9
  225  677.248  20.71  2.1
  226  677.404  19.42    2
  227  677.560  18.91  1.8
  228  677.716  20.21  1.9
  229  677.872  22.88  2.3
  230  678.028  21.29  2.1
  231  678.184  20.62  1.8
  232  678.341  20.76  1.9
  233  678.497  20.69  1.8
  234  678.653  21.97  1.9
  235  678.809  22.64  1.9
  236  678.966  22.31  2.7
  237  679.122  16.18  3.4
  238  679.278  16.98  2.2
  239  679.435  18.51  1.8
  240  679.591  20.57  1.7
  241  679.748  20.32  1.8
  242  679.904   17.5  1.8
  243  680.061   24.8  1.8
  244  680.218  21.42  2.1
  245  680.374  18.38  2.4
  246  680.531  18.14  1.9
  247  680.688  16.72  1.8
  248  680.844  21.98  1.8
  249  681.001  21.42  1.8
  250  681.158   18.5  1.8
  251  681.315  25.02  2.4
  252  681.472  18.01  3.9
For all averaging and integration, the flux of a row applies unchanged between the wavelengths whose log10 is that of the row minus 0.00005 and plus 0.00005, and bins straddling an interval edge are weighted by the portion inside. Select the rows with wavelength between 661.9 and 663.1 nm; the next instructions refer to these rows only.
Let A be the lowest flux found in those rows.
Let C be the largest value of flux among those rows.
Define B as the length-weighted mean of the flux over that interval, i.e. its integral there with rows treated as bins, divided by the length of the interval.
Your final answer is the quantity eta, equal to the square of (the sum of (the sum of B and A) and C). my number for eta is 4047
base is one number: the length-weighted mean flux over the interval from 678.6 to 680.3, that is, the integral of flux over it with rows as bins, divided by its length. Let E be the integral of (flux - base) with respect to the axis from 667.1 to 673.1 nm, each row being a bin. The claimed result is 1.1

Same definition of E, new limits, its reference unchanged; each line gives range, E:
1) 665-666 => 0.2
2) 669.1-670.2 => -0.2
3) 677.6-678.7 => 0.9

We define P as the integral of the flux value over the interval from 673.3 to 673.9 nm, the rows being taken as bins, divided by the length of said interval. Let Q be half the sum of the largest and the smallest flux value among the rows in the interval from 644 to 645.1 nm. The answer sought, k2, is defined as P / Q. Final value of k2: 0.92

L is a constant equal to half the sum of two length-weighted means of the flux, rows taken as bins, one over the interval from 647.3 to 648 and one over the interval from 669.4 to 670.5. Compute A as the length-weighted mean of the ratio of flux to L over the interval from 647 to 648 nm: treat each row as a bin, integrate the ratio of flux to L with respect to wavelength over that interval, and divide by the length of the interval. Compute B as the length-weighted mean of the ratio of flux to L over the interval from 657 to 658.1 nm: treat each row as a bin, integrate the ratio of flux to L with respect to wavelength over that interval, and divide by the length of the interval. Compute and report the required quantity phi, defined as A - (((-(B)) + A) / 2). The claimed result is 1.02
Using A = 1.04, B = 1.01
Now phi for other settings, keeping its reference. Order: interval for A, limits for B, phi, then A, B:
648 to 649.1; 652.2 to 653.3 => 1.00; 1.00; 1.00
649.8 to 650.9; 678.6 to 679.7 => 1.06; 1.10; 1.02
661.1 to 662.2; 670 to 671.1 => 1.03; 1.07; 0.99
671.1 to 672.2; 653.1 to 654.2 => 1.03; 1.08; 0.99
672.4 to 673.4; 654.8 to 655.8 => 1.06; 1.09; 1.03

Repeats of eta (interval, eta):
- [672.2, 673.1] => 3767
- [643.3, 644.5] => 3934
